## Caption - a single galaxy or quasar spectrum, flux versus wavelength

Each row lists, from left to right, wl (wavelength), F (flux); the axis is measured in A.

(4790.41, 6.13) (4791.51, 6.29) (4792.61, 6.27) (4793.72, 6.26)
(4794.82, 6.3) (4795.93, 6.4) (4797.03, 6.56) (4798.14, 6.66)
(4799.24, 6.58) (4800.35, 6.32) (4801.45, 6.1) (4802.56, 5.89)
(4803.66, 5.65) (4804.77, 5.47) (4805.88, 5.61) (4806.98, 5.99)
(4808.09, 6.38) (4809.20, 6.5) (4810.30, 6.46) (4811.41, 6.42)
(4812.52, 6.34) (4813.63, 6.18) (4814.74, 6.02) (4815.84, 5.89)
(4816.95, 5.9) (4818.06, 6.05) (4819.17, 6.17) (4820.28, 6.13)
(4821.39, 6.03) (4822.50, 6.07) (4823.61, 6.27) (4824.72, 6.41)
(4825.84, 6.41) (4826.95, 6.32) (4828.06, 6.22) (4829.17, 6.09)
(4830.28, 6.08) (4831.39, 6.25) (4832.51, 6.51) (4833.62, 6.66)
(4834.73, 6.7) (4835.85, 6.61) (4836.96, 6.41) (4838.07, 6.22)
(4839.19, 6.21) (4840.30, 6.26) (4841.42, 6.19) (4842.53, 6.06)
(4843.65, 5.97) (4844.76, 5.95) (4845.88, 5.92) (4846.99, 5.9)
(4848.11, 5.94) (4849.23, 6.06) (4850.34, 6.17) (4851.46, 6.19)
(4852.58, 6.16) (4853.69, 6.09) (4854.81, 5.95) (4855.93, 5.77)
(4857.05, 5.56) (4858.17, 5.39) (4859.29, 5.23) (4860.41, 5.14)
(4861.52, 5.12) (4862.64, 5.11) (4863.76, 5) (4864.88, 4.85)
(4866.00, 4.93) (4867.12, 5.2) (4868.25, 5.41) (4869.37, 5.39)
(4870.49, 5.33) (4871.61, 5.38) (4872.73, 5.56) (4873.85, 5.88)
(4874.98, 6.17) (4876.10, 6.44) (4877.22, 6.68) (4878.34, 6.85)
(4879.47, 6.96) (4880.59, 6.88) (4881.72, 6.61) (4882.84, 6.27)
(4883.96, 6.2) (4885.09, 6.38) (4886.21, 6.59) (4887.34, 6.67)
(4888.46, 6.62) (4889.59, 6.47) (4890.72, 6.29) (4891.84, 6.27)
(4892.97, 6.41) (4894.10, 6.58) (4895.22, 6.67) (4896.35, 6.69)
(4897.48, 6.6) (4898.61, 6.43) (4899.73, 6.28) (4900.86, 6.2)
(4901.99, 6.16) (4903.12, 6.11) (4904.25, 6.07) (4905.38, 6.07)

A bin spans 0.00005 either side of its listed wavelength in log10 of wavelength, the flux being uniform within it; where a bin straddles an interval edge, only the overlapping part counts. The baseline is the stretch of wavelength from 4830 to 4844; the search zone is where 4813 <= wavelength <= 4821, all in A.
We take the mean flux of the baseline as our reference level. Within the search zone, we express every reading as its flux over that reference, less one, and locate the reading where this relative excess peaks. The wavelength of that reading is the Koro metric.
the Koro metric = 4813.63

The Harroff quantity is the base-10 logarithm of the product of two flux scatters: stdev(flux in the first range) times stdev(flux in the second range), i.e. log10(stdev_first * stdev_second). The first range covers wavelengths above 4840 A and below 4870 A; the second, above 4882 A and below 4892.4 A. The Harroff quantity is -1.1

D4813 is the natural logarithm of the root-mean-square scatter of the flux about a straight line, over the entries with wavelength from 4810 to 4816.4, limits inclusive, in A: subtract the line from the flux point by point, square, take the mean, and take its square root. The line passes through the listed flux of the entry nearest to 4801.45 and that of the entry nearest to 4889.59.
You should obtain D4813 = -1.5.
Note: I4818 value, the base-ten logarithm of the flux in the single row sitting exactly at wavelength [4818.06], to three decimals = 0.782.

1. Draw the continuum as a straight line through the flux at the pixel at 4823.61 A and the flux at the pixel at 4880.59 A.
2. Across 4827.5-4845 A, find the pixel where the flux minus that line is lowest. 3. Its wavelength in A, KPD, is 4844.76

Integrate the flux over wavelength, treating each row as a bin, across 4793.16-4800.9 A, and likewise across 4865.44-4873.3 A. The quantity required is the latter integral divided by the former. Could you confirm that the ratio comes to 0.84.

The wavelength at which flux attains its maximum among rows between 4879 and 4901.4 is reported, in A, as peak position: 4879.47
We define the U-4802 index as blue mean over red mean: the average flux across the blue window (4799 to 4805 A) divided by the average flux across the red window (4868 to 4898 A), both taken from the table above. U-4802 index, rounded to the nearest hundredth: 0.95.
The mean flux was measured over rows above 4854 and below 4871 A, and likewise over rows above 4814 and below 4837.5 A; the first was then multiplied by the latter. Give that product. 33.1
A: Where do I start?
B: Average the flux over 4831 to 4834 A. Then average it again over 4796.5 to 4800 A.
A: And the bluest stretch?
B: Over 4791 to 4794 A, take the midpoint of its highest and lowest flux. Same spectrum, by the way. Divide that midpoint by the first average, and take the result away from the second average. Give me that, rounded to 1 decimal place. 5.6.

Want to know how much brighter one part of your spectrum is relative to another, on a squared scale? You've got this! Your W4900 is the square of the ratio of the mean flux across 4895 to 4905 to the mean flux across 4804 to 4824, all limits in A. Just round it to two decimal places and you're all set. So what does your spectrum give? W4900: 1.08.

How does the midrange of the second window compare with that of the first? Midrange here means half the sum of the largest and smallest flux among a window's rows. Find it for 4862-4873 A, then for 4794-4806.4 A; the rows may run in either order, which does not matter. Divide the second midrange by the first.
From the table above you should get 1.17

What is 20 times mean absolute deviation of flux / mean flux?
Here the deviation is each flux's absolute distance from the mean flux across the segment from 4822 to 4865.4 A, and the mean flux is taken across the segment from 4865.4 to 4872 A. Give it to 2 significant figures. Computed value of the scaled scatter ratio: 1.4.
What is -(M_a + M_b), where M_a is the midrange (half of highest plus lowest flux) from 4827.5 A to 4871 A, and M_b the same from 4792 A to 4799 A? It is -12.2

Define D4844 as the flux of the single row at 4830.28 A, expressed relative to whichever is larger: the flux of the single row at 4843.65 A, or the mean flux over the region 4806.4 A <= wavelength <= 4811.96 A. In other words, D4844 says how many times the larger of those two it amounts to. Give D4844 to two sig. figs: 0.96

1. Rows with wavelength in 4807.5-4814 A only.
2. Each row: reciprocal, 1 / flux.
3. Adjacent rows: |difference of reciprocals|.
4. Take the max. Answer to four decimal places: 0.0041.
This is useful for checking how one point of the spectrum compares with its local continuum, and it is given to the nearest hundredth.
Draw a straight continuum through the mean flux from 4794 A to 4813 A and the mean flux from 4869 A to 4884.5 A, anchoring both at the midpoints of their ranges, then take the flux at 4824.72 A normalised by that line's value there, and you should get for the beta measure 1.03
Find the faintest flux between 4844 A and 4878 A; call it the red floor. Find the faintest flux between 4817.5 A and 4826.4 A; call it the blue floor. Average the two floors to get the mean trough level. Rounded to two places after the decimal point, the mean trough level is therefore 5.44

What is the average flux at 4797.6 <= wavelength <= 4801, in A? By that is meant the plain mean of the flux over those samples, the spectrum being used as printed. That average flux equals 6.52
